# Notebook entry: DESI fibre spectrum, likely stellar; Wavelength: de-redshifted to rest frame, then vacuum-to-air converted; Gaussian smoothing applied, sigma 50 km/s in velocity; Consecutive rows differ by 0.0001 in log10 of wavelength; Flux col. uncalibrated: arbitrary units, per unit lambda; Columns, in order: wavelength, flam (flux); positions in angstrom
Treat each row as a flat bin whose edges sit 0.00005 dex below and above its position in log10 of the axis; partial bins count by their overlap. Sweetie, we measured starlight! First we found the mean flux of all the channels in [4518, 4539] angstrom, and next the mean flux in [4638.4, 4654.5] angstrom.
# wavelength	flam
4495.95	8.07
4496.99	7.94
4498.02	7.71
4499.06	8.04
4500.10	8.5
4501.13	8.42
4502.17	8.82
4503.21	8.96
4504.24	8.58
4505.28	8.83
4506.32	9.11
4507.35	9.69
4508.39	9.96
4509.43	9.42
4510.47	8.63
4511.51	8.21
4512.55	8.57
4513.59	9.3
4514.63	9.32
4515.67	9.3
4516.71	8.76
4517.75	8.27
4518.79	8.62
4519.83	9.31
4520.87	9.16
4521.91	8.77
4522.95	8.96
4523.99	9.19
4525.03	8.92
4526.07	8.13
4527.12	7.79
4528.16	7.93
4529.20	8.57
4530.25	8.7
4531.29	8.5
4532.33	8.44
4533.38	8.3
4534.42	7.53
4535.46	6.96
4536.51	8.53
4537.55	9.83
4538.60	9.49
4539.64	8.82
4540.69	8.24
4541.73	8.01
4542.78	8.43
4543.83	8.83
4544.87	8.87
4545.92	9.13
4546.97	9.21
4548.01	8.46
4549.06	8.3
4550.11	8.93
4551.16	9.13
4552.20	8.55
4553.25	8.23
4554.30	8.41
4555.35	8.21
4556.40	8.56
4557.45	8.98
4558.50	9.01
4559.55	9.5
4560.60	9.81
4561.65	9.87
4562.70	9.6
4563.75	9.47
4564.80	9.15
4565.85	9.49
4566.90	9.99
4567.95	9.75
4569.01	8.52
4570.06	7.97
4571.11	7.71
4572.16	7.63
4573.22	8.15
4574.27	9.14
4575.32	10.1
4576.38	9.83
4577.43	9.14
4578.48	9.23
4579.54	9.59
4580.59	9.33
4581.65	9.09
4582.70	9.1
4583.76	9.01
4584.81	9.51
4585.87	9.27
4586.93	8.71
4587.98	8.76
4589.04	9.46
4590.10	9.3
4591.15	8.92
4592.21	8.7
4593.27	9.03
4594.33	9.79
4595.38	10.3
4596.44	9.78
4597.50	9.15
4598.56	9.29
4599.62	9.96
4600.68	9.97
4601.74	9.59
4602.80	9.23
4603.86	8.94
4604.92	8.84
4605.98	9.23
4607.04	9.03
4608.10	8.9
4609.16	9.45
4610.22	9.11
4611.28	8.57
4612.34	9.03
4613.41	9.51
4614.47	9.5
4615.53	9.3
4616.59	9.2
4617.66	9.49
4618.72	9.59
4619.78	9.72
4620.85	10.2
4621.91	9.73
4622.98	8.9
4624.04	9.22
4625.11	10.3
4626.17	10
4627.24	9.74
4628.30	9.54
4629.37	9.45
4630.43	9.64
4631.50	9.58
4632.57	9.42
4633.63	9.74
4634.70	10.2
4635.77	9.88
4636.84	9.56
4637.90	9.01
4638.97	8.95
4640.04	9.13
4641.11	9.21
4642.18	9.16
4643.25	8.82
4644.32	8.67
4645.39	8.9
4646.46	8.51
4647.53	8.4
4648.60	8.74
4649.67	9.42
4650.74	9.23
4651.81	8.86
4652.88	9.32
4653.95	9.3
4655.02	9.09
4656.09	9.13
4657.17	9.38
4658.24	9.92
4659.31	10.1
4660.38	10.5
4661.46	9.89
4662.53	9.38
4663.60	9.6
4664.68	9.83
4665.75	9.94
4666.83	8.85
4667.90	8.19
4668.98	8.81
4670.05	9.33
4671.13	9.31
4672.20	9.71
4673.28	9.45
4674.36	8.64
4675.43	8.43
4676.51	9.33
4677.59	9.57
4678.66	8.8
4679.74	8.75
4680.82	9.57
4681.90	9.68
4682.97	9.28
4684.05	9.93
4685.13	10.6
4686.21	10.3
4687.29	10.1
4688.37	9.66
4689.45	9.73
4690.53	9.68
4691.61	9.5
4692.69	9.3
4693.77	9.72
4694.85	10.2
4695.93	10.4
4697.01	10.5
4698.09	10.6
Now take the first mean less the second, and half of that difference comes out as -0.20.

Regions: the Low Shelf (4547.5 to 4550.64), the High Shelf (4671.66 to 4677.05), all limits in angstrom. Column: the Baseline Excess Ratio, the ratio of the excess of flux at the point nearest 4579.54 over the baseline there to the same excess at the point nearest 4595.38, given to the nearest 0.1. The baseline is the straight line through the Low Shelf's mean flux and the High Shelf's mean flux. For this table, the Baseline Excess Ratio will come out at 0.6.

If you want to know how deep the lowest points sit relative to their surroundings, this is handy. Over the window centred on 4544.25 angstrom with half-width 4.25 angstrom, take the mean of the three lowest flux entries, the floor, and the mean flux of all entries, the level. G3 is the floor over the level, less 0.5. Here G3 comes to 0.451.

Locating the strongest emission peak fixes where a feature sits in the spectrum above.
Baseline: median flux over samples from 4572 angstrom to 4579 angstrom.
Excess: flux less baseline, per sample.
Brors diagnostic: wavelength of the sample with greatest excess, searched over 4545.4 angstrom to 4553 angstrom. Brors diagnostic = 4546.97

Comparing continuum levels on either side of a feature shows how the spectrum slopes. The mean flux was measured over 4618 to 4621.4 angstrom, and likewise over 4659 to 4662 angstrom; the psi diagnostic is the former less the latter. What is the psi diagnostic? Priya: -0.33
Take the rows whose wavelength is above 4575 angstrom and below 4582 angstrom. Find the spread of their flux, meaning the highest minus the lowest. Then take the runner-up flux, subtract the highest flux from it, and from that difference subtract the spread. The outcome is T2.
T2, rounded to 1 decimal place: -1.3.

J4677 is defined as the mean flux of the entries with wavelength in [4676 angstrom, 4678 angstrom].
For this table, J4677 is 9.4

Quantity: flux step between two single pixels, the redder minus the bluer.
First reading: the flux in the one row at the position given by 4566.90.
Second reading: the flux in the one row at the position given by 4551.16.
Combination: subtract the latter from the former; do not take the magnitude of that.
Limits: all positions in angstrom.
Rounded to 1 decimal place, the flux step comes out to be 0.9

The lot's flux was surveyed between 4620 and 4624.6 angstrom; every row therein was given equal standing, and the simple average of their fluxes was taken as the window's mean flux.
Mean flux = 9.51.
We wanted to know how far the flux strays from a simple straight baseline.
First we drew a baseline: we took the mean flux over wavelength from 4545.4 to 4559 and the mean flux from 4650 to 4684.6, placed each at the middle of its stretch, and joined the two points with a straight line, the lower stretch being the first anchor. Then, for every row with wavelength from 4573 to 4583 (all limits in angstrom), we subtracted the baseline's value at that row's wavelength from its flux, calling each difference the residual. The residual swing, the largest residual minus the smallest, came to 1.9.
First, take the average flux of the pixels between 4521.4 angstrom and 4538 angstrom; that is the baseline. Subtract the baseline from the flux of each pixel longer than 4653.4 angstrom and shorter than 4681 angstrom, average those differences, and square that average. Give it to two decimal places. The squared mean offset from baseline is 0.81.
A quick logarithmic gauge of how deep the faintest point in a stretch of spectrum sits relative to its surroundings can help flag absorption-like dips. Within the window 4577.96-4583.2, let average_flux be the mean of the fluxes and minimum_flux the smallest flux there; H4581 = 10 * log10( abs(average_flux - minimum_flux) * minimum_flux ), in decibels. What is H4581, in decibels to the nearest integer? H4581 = 2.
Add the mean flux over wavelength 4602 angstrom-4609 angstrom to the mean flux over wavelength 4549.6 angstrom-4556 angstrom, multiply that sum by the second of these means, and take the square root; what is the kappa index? 12.3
